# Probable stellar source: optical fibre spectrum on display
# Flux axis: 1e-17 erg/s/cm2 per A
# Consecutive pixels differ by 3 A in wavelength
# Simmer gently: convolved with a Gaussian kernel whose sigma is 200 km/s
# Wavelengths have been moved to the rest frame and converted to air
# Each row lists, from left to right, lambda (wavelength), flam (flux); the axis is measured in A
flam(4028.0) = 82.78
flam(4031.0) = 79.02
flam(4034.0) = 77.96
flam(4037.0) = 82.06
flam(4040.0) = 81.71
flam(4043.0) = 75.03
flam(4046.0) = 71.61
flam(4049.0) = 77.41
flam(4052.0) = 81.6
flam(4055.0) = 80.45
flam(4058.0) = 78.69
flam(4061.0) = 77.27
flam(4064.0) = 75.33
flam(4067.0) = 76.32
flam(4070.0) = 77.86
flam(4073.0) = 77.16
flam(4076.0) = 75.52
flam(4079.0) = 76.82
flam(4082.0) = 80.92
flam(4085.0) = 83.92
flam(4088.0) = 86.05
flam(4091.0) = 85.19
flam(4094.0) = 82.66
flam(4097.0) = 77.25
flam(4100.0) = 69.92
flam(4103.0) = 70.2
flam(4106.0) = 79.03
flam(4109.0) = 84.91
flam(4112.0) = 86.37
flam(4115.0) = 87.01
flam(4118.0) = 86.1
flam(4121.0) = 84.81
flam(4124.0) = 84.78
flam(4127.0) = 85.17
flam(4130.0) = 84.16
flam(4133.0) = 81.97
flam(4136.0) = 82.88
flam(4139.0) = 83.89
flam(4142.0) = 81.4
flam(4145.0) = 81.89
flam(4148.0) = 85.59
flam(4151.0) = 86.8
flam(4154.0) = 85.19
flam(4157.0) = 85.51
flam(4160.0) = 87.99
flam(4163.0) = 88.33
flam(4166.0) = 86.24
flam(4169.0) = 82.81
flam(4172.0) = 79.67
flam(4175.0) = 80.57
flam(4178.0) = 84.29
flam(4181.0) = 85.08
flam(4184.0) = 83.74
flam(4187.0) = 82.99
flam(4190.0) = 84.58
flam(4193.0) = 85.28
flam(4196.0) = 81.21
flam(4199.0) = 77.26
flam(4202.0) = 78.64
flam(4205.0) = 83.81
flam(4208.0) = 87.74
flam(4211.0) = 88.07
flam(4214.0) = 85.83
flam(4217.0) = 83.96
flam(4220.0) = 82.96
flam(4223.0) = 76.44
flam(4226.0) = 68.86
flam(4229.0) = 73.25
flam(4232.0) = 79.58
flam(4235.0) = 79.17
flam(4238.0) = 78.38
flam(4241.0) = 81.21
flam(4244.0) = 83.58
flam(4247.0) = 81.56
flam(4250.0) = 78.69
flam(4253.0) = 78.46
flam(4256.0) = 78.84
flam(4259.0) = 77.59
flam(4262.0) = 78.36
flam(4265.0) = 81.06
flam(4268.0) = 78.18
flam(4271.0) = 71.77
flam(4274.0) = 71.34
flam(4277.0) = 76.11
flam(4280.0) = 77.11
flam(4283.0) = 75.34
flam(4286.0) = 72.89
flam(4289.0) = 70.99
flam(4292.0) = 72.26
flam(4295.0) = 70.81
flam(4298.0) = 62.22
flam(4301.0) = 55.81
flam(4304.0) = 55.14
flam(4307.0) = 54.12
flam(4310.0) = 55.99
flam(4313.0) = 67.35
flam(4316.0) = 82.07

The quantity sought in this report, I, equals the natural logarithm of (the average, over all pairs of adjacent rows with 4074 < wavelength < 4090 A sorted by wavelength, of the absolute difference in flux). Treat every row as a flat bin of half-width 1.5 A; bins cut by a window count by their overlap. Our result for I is 1.0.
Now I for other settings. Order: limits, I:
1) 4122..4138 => 0.1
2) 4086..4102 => 1.4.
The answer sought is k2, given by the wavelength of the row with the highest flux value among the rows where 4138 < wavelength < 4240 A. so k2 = 4163.0 A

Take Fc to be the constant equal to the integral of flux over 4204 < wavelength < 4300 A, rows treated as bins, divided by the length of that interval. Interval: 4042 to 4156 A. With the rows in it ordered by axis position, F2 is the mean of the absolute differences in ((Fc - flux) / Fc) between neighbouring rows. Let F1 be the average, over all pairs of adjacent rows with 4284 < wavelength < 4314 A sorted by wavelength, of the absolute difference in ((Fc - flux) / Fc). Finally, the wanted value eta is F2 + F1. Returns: 0.079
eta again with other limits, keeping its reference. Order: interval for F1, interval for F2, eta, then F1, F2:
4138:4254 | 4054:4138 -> 0.060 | 0.031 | 0.029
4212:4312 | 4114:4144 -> 0.050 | 0.035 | 0.015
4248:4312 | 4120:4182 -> 0.052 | 0.031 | 0.021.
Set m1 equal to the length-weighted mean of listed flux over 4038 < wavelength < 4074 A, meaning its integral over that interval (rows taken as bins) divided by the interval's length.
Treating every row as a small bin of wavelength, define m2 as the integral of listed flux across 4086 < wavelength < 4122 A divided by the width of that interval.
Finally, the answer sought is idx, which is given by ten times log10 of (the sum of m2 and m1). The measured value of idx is 22.0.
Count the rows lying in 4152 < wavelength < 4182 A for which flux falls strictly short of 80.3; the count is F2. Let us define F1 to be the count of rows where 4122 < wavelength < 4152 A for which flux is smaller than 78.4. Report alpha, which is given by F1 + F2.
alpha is 1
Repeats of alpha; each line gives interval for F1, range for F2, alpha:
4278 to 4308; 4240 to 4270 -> 16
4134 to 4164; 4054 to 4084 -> 8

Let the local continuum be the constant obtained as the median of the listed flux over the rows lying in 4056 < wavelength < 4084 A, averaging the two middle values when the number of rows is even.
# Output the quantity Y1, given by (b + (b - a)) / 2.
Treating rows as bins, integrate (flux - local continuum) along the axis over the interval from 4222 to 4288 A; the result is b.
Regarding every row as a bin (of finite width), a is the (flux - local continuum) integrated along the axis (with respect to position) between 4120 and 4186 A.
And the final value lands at -234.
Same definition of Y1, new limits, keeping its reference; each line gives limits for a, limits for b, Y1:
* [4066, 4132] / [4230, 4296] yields -140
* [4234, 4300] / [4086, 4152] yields 398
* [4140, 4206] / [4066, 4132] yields 45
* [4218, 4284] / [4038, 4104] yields 52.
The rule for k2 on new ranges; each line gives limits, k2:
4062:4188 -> 4163.0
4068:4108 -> 4088.0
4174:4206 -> 4193.0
